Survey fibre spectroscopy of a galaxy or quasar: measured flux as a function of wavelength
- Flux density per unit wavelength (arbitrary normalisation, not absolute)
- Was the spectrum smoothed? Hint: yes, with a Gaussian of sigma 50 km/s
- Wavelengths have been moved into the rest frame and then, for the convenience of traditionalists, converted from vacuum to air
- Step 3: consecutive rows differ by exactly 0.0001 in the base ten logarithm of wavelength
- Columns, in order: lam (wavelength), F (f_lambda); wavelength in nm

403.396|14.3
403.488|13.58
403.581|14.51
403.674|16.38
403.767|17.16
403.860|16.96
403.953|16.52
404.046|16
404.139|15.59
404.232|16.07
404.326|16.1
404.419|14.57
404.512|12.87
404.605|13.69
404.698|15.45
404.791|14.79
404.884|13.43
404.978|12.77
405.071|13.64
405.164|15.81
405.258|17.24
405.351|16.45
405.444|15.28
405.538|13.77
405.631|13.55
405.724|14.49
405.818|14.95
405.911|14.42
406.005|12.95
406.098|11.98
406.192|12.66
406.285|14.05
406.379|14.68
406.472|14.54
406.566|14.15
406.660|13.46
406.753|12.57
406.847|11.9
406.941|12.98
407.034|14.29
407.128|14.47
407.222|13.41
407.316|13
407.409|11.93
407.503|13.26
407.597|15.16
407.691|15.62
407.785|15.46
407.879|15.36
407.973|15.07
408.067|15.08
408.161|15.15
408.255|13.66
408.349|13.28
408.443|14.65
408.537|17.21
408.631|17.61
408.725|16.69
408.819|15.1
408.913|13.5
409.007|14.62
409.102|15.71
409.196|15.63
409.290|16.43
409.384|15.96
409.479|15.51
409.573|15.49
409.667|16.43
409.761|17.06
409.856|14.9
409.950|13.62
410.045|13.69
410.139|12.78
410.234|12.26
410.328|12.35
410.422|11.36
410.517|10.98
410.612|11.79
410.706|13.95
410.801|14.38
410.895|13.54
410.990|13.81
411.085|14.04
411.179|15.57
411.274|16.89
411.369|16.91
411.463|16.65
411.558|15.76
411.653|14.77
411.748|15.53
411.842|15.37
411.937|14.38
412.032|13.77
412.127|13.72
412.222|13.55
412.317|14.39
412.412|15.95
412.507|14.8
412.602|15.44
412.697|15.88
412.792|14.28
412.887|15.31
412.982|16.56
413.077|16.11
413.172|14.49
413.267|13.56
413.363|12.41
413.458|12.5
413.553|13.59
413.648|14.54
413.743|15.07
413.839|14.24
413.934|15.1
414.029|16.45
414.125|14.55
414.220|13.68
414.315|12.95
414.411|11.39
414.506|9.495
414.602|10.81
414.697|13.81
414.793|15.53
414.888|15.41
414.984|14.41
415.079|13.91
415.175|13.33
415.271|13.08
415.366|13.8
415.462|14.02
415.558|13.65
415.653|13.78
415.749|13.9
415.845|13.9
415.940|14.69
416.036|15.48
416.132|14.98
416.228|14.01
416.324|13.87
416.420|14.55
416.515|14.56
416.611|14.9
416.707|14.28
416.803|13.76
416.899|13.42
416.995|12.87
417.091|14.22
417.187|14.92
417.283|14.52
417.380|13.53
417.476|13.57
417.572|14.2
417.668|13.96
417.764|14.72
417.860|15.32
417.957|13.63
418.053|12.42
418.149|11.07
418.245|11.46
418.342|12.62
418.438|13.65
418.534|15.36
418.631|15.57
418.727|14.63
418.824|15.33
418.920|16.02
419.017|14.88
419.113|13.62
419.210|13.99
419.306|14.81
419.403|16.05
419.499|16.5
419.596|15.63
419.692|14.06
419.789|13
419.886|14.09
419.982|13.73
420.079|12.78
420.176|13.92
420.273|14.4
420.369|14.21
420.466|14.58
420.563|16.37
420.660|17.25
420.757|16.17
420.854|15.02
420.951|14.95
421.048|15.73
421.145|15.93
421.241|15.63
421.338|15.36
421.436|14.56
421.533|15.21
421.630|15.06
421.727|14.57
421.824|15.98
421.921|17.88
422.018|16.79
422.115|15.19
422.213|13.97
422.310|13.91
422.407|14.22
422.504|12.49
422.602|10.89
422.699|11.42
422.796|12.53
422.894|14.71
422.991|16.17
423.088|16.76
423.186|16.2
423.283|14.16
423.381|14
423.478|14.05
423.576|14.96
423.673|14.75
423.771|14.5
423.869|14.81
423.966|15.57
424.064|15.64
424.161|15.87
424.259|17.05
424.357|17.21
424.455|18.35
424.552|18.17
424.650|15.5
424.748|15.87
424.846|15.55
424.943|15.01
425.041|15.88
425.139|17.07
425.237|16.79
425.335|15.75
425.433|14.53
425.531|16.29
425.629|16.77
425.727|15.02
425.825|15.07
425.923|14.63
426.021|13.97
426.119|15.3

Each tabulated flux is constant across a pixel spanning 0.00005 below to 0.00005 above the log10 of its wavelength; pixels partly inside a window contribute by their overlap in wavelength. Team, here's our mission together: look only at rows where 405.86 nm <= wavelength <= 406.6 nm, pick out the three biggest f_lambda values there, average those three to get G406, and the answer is 14.5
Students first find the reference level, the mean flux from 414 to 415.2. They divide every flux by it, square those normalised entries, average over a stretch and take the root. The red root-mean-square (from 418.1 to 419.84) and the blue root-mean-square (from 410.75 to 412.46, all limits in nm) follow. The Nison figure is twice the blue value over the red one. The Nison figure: 2.08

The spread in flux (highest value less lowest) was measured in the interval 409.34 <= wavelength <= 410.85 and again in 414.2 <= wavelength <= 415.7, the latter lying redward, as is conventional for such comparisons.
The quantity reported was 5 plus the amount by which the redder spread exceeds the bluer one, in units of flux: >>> 5.0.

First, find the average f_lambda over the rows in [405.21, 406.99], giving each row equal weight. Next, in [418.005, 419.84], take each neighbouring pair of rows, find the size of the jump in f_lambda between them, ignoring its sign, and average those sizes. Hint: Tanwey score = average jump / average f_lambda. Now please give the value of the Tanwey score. 0.067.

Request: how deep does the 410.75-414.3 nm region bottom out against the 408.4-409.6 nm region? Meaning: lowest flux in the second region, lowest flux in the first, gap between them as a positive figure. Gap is 1.1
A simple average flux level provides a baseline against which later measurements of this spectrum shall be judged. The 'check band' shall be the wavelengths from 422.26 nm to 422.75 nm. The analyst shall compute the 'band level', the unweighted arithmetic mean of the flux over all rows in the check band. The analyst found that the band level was 12.6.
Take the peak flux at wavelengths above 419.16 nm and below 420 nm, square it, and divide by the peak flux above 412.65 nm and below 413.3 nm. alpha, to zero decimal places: 16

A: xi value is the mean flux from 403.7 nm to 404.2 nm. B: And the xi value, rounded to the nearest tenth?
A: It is 16.4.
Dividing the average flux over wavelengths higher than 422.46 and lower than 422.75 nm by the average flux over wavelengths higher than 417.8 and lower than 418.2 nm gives 0.88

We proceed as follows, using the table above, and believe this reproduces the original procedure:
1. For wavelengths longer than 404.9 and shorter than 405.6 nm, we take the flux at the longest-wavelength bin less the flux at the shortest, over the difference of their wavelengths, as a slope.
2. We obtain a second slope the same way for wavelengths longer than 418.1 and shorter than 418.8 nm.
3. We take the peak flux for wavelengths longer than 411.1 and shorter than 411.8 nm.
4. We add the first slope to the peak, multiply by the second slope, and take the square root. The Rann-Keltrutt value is 11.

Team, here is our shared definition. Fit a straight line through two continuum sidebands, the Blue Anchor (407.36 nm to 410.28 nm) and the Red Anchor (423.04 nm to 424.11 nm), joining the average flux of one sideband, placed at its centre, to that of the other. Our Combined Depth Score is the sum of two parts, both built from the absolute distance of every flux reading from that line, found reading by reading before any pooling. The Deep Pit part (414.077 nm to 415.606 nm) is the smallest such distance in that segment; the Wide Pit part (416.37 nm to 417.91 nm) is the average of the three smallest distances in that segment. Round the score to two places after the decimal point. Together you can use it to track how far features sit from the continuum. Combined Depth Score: 0.57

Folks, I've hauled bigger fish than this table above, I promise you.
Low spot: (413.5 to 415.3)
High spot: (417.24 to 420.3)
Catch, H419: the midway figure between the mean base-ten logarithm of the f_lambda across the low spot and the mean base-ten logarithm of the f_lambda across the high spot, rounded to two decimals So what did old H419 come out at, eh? 1.14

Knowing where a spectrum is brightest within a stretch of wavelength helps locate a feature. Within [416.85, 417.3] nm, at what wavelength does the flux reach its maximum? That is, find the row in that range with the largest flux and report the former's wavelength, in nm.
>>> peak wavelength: 417.187 nm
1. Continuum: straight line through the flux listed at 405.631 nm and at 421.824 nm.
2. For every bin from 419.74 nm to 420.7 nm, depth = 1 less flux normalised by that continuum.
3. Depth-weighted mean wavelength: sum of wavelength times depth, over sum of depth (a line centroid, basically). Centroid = 420.00 nm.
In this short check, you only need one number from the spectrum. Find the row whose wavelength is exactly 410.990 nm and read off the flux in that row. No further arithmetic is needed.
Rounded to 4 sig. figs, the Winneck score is 13.81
